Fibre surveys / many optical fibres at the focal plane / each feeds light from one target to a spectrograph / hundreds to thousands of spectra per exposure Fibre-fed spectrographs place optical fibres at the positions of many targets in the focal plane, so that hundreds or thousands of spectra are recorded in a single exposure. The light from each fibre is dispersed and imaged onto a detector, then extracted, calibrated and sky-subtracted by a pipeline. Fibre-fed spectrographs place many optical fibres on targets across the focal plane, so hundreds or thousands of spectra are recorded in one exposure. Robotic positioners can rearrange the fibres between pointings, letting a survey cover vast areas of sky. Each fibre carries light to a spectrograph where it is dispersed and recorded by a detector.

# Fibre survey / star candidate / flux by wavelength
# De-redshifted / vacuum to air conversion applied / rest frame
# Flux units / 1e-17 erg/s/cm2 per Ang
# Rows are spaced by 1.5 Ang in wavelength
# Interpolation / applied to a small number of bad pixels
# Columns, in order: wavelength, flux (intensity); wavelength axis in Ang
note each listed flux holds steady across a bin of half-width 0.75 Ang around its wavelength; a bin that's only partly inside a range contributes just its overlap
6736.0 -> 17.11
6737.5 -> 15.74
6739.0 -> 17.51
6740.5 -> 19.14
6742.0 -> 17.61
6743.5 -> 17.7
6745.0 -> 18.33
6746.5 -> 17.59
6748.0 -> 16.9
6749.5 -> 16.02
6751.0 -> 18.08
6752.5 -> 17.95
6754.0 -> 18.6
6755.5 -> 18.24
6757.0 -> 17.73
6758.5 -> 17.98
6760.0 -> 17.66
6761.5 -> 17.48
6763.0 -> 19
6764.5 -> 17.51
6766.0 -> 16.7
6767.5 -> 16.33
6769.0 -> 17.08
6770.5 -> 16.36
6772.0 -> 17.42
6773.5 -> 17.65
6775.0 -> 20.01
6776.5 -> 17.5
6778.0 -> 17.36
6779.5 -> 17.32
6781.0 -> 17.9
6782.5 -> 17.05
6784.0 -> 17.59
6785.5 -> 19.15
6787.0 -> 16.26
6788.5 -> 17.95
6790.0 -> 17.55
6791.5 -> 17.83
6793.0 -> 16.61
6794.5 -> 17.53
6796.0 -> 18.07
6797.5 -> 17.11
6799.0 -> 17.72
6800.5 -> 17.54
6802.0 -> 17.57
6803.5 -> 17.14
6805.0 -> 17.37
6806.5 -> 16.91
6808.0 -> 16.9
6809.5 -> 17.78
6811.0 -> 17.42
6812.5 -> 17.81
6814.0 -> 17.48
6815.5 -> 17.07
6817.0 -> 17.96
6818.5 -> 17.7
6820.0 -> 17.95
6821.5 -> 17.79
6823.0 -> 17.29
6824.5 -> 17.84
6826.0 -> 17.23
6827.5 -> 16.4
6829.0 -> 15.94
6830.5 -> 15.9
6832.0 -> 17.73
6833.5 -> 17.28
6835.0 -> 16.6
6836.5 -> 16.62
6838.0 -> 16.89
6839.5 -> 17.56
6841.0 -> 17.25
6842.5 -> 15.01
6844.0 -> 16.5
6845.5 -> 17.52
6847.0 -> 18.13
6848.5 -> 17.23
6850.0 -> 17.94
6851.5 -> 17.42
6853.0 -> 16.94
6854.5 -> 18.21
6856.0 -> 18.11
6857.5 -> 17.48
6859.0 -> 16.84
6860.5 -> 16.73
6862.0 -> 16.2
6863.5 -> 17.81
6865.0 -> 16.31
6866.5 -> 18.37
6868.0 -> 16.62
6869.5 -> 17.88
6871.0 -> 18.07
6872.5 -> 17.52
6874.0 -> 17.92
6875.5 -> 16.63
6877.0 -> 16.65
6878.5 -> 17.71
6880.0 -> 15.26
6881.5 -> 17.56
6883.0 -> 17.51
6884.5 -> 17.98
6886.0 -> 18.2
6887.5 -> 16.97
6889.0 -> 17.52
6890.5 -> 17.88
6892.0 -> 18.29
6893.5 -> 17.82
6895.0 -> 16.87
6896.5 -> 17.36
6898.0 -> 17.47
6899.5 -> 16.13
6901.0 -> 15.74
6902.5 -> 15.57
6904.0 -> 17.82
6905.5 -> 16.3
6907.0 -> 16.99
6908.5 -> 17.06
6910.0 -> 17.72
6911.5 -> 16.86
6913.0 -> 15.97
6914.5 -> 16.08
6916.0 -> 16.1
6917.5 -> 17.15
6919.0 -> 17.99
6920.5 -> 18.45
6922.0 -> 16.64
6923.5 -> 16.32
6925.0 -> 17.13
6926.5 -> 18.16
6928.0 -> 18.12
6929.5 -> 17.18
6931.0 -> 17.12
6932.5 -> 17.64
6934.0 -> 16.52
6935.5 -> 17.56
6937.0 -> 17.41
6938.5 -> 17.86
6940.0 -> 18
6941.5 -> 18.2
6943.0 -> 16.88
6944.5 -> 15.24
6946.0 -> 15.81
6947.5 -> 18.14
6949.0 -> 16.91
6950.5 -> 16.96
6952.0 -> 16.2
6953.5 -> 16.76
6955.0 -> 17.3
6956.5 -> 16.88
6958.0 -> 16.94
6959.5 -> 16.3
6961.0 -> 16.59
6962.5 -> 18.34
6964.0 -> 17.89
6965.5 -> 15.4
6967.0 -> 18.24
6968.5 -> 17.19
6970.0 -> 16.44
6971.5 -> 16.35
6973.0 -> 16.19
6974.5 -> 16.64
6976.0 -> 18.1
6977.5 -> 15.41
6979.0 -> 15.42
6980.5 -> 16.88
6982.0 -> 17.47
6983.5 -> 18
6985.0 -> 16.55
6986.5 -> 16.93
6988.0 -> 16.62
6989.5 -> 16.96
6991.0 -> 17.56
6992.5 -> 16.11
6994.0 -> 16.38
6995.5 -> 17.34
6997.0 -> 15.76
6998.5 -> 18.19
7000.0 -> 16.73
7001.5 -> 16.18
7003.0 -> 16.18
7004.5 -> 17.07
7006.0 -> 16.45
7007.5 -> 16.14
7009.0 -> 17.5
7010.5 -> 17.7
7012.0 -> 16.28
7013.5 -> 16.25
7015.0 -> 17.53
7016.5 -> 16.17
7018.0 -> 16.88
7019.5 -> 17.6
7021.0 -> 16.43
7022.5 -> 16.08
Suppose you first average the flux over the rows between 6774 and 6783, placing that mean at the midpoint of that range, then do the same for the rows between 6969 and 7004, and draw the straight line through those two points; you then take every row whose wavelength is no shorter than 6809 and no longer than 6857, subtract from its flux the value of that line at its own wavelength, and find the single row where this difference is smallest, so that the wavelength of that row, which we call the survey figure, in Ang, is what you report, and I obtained 6842.5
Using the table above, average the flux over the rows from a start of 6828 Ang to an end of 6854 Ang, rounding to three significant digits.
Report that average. 17.0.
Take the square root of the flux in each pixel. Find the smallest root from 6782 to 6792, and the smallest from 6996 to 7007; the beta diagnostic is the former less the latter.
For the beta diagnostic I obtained 0.062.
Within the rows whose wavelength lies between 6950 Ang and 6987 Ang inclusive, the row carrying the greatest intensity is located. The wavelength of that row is 6962.5 Ang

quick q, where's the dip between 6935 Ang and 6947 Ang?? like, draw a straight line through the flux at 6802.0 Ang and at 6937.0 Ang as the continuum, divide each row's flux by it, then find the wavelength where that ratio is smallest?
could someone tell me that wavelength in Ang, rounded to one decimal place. 6944.5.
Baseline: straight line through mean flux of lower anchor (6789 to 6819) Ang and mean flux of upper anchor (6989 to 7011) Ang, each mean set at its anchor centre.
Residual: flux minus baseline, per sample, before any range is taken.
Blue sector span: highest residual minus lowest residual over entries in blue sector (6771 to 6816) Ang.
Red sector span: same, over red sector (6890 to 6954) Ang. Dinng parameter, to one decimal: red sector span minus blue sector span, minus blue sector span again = -4.3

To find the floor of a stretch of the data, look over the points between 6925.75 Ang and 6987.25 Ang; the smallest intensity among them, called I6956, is 15.24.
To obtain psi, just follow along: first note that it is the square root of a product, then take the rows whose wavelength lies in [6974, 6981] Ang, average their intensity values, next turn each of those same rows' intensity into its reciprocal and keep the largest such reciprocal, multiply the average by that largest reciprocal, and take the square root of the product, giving 1.03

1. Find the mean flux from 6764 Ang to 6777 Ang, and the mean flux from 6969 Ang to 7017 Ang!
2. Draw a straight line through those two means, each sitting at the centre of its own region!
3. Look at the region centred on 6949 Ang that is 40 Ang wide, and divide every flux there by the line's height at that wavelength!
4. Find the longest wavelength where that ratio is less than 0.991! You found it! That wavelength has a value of 6965.5 Ang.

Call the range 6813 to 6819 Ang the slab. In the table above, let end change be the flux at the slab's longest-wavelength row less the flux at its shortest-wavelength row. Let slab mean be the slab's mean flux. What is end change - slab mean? -17.3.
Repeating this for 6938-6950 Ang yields -18.1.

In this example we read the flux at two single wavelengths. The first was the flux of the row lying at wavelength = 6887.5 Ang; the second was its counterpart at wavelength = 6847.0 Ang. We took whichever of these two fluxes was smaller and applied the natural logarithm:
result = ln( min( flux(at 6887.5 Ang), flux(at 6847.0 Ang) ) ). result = 2.83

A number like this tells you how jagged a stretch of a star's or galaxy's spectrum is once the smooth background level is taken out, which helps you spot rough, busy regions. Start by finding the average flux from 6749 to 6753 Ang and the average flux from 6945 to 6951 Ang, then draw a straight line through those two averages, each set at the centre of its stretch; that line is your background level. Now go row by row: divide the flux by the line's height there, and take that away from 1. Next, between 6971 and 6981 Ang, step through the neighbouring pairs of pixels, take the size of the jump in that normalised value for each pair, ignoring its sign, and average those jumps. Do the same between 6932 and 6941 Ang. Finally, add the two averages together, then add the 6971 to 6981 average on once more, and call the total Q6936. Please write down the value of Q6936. 0.16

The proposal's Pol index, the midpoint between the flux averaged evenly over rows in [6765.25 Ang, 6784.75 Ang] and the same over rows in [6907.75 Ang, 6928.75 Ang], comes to 17.3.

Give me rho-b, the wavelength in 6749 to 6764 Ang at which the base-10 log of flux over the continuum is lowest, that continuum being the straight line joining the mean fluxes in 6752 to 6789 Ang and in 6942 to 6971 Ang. 6749.5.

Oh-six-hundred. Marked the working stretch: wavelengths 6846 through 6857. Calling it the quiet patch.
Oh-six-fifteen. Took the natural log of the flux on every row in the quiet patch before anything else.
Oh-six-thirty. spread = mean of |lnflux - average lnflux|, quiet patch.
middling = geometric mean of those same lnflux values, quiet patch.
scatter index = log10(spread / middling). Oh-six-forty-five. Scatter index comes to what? -2.1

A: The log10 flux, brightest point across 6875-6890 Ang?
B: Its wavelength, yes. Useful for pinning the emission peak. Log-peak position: 6886.0 Ang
